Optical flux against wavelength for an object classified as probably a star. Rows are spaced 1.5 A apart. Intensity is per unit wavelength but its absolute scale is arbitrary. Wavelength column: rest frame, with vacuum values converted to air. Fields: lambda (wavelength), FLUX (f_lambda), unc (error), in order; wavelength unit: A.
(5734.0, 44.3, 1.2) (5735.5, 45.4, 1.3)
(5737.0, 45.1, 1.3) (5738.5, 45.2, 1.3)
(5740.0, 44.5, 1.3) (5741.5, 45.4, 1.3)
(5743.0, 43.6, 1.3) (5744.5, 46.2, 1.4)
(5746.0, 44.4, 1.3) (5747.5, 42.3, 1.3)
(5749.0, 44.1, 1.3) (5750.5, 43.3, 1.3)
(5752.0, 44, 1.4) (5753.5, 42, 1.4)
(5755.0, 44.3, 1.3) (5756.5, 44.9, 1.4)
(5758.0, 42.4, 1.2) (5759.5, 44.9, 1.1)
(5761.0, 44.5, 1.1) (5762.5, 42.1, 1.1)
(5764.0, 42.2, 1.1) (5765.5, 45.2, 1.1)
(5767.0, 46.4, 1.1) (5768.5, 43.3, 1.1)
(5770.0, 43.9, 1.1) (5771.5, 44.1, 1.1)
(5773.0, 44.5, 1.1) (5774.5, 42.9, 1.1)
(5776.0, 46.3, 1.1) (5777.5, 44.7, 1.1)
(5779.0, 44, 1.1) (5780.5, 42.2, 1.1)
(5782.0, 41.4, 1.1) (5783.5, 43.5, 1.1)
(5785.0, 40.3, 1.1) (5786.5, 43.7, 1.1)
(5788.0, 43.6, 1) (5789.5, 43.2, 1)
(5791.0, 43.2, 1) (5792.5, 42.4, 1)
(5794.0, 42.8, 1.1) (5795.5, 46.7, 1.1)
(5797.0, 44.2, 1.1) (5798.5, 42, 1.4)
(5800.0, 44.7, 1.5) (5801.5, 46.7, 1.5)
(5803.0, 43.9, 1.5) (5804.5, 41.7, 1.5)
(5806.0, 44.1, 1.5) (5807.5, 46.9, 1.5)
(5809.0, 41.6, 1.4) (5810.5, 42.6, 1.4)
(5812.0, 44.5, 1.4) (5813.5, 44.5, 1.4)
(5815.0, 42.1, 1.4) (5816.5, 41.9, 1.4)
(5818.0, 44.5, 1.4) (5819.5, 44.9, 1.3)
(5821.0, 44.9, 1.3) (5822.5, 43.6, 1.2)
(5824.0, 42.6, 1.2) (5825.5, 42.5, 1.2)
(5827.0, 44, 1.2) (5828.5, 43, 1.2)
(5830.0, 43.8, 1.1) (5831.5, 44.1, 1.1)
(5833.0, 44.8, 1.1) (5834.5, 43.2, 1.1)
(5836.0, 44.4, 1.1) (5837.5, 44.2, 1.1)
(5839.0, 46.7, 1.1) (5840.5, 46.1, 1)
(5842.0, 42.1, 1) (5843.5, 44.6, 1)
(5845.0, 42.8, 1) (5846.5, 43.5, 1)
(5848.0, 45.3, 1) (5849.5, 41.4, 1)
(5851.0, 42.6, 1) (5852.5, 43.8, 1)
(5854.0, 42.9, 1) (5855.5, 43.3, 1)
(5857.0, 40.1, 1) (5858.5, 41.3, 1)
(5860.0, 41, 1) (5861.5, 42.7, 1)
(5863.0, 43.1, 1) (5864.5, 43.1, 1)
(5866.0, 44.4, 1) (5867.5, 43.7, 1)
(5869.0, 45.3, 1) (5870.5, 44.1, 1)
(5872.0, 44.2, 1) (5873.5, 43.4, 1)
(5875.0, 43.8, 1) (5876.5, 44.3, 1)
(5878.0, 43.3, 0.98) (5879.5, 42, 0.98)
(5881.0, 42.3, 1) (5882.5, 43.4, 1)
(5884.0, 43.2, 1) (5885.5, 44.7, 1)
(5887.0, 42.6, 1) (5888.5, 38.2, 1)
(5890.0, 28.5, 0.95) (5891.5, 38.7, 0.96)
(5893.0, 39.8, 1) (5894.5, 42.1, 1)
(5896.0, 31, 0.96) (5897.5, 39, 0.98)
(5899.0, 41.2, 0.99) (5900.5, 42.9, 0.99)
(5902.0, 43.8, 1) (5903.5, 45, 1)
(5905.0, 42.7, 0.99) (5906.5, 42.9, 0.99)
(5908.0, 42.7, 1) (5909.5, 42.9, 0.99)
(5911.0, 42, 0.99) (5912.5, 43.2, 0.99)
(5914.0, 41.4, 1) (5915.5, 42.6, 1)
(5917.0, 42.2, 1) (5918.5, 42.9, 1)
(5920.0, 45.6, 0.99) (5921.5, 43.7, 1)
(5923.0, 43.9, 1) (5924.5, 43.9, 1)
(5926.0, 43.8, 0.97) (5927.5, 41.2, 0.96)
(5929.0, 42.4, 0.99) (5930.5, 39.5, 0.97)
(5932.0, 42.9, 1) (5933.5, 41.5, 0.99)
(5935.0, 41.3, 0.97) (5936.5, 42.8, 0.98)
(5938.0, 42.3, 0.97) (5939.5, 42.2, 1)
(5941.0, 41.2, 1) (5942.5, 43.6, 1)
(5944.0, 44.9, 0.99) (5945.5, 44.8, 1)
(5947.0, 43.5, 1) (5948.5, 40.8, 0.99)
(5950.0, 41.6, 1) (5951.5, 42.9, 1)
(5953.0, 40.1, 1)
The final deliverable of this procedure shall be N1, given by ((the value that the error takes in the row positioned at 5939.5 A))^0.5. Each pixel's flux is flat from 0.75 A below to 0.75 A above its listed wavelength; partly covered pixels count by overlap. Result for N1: 1.00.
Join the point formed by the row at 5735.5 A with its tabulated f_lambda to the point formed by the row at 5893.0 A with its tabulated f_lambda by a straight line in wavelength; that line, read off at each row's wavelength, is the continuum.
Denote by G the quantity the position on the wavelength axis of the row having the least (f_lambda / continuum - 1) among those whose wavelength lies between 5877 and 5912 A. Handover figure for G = 5890.0 A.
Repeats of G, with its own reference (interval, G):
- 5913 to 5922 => 5914.0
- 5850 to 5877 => 5857.0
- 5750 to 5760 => 5753.5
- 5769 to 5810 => 5785.0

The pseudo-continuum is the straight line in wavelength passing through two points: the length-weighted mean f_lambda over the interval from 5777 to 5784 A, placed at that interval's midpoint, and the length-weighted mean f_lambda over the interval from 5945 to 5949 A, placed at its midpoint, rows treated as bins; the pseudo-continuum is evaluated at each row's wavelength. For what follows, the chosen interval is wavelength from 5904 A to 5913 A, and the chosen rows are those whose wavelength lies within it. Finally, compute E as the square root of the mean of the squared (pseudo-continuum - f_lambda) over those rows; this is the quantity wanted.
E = 0.50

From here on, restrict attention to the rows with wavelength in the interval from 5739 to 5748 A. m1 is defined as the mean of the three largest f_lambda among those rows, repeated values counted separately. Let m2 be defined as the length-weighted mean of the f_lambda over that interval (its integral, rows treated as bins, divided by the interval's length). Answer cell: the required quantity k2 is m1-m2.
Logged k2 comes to 0.89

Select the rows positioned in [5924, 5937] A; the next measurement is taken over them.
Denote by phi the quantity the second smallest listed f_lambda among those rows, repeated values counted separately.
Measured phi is 41.2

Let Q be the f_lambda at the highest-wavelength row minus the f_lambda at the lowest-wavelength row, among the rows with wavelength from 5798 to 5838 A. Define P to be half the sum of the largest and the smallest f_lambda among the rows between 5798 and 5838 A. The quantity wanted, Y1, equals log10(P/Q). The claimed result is 1.30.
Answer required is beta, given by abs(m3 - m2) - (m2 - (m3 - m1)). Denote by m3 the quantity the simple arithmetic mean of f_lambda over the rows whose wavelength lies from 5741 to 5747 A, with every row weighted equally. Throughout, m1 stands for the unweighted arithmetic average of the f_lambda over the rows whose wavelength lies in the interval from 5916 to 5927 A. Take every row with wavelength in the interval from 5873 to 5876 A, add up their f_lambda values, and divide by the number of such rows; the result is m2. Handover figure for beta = -41.1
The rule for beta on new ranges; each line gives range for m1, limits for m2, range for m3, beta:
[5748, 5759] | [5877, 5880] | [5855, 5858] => -43.6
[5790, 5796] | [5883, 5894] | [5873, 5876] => -35.3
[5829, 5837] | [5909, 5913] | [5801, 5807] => -41.3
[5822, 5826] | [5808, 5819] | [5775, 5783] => -41.7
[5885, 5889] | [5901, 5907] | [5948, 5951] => -41.8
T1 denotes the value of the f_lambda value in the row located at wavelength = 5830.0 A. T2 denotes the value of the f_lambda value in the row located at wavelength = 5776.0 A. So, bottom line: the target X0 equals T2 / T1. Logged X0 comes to 1.06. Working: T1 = 43.8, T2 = 46.3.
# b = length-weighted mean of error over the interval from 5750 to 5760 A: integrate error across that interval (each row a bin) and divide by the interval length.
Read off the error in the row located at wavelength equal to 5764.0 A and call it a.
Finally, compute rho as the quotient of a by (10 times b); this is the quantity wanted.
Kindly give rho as 0.084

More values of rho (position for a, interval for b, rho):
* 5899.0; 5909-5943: 0.100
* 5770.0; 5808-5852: 0.093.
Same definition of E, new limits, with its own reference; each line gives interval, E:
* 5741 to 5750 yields 1.76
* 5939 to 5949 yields 1.52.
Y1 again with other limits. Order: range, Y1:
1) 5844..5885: 2.03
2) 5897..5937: 1.05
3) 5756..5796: 1.38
